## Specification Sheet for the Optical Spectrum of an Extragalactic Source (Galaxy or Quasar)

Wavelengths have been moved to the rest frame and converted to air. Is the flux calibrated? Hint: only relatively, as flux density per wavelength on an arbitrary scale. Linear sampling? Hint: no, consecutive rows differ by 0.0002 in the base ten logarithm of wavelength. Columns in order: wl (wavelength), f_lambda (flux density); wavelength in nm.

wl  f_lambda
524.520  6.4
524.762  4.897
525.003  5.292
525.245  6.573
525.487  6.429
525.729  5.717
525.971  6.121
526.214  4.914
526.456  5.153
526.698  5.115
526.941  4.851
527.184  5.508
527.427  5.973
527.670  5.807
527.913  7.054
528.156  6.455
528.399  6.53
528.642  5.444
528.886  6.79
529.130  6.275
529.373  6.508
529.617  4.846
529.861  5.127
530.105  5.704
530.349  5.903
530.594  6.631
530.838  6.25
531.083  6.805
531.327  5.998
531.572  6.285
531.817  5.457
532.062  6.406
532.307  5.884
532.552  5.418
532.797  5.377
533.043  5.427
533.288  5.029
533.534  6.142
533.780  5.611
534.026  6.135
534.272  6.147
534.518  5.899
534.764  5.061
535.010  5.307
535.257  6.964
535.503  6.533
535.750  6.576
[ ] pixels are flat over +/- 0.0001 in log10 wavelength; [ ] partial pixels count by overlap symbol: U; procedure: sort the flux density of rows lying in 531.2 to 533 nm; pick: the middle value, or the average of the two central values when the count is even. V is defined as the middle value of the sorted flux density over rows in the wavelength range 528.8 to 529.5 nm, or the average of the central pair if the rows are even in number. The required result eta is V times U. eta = 38.3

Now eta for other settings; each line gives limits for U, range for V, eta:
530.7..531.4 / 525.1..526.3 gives 38.3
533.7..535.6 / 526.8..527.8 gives 34.0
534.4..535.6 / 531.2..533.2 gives 33.5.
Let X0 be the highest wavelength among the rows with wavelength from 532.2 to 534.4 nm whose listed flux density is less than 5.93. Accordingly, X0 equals 533.780 nm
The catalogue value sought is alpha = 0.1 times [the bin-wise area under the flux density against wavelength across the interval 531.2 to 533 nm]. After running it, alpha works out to 1.05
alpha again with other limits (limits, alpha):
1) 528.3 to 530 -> 1.01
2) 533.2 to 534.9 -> 0.97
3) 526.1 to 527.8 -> 0.91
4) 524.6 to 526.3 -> 0.98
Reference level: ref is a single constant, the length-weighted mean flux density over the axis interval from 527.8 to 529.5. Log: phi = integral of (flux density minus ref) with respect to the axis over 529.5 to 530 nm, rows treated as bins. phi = -0.71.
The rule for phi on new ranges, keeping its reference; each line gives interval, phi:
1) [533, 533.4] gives -0.50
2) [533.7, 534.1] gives -0.22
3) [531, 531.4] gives -0.01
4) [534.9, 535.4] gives -0.13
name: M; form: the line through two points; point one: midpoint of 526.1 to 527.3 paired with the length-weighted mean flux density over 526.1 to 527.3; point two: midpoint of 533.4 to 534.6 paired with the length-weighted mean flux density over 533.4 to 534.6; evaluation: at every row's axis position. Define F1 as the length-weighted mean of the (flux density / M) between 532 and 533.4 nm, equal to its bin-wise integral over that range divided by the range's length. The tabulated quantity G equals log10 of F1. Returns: -0.02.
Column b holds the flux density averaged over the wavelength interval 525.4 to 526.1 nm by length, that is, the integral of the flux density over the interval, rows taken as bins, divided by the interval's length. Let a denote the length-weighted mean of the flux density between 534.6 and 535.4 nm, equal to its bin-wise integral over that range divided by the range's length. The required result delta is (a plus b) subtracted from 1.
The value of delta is -10.9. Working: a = 5.8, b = 6.1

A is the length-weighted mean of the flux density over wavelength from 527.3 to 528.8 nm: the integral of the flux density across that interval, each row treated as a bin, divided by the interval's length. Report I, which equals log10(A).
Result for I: 0.79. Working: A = 6.2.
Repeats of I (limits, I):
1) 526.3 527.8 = 0.73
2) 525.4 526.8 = 0.75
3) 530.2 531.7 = 0.80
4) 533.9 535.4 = 0.77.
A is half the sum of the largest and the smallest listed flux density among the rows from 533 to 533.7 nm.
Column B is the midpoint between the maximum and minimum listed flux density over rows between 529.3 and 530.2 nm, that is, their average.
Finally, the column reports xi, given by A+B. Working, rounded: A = 5.6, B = 5.68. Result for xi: 11.3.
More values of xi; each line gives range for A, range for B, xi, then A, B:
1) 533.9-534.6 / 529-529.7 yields 11.7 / 6.0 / 5.68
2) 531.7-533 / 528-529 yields 12.0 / 5.9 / 6.12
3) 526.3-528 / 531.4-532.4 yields 11.9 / 6.0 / 5.93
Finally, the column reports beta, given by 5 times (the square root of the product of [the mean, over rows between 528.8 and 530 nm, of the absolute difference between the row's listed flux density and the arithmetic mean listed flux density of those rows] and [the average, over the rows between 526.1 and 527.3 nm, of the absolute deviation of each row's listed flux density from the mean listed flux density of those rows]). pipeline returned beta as 1.83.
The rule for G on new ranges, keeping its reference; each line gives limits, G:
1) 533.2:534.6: -0.01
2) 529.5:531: 0.02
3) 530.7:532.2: 0.04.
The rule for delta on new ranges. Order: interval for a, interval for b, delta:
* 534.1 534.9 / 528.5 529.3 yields -10.9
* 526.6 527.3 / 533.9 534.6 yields -10.2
